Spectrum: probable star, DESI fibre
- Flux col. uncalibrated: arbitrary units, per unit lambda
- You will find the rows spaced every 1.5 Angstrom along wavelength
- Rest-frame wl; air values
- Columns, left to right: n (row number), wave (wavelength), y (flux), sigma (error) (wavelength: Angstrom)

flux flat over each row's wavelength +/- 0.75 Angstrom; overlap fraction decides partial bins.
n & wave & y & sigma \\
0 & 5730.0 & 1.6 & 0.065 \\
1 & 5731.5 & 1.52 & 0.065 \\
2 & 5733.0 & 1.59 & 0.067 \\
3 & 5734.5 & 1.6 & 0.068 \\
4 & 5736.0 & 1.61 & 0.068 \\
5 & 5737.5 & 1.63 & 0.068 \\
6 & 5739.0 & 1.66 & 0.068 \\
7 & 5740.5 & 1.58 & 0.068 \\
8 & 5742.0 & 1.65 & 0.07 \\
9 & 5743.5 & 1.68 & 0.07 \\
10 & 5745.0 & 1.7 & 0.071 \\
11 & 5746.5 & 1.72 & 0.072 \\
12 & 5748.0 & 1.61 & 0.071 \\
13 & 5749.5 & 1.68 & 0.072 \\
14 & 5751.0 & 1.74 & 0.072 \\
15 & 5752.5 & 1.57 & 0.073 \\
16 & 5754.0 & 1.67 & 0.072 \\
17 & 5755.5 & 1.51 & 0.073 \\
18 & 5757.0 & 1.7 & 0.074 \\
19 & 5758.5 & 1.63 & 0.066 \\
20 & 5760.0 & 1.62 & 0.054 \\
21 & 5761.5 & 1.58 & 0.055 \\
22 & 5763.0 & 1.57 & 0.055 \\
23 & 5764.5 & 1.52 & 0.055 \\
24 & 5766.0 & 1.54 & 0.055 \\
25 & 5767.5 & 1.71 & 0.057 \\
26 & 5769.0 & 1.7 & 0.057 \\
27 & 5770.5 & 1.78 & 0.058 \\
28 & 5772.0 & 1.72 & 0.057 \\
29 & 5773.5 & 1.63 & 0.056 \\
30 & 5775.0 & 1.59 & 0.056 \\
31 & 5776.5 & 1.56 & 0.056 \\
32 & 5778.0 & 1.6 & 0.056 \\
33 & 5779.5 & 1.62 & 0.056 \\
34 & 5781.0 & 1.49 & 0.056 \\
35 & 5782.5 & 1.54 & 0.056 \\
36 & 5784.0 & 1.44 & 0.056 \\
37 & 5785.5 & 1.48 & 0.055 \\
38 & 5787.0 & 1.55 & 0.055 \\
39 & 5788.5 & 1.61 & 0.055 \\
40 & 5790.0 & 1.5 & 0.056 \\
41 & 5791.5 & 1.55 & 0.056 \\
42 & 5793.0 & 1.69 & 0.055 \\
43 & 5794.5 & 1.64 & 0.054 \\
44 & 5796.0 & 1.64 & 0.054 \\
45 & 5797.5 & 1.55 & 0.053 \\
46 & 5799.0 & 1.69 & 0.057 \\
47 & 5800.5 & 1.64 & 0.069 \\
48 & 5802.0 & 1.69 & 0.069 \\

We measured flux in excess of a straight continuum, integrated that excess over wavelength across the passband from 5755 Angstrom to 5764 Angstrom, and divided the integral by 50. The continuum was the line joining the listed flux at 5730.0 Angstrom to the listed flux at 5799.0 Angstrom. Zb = -0.007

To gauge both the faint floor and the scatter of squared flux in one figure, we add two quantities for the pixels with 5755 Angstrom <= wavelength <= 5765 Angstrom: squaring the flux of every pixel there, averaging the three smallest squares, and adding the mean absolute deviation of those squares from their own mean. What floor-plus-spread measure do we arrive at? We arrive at 2.5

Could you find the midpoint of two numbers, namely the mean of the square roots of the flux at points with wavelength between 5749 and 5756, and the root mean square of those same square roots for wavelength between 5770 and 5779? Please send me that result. 1.28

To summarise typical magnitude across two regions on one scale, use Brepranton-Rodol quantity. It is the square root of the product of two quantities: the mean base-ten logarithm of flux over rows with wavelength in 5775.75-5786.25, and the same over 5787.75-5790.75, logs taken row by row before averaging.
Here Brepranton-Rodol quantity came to 0.188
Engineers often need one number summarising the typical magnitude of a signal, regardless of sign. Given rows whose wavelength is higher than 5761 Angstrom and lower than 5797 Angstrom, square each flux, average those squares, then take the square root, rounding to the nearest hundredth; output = 1.60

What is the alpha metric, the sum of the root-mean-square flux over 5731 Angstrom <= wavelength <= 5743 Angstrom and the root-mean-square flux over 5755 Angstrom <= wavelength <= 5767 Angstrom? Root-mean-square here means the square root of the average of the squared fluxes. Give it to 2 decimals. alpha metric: 3.19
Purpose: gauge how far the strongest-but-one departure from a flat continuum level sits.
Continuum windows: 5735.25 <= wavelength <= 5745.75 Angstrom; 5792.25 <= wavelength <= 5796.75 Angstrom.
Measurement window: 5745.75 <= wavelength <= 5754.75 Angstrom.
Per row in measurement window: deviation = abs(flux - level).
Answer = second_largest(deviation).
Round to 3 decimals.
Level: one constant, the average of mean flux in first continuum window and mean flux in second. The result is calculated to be 0.080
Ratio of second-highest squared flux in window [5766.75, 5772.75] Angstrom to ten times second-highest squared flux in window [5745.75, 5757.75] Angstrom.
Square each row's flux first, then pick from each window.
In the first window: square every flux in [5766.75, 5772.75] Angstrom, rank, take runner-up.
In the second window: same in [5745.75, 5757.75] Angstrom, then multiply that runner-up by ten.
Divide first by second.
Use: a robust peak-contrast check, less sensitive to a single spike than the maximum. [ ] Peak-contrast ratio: 0.1000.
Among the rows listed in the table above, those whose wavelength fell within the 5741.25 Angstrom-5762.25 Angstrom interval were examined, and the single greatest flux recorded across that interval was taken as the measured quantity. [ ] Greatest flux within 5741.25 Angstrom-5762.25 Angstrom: 1.74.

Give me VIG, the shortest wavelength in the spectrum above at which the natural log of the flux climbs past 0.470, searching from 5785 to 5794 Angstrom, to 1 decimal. 5788.5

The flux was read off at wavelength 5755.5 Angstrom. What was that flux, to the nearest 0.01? 1.51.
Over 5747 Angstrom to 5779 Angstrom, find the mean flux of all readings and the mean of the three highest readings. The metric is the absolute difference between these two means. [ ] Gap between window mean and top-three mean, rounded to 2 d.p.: 0.12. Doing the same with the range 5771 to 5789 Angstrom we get 0.09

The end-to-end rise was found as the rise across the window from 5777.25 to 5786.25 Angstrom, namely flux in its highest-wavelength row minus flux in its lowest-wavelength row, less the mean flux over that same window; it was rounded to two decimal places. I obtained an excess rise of -1.65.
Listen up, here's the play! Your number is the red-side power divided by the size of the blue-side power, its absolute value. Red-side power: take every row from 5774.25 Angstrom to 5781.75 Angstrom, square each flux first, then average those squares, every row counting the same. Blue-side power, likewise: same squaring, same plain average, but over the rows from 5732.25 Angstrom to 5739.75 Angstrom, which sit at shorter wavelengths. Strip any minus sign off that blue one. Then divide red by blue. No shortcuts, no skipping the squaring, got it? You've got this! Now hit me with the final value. 0.94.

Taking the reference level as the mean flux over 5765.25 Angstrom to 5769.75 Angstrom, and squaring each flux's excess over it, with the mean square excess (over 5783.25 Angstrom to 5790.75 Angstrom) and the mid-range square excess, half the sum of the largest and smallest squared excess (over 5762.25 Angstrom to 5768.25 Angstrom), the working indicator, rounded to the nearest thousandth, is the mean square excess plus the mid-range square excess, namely 0.032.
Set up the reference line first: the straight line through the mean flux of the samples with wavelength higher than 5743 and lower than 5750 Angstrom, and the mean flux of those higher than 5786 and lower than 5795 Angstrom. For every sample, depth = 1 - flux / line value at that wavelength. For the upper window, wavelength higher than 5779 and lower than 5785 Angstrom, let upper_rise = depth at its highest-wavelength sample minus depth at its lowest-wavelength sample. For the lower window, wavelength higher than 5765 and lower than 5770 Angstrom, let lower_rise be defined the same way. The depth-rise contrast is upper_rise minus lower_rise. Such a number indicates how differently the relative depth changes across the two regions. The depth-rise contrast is 0.21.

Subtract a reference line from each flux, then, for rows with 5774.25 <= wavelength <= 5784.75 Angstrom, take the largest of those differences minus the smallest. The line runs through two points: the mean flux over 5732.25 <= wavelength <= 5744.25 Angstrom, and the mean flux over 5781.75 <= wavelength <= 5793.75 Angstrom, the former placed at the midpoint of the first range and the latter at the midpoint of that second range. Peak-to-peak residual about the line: 0.17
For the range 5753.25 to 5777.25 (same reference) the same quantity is 0.29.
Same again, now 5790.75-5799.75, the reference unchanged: 0.15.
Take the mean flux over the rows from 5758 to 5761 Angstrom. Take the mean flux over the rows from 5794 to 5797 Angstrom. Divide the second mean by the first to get 1.01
